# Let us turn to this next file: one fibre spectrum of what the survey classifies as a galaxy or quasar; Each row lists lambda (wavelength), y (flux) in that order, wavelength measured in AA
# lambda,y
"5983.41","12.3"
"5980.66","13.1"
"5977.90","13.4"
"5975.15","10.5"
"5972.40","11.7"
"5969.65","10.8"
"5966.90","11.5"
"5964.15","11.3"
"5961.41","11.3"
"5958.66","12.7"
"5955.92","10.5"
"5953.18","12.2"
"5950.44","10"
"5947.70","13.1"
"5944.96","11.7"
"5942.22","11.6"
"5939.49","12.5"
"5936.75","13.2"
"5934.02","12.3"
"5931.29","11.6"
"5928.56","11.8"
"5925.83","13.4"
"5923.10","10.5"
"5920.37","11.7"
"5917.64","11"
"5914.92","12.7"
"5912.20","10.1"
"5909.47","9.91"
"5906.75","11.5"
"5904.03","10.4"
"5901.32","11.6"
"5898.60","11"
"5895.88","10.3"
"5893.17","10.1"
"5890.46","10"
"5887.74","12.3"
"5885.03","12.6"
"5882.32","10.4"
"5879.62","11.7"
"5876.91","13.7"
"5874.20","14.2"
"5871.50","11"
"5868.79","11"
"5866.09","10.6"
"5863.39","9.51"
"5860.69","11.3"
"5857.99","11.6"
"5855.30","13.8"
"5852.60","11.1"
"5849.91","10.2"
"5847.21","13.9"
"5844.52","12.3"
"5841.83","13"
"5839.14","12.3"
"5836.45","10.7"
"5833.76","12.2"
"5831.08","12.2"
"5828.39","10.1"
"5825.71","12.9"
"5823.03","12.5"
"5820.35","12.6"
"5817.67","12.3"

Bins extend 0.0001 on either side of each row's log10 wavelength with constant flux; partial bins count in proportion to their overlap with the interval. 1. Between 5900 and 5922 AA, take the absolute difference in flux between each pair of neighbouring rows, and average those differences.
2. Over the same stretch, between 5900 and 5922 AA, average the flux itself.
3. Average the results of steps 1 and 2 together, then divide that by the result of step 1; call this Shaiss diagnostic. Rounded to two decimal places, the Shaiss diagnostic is 4.78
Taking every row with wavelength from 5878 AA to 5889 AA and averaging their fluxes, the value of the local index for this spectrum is 11.8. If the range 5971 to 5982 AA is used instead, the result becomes 12.2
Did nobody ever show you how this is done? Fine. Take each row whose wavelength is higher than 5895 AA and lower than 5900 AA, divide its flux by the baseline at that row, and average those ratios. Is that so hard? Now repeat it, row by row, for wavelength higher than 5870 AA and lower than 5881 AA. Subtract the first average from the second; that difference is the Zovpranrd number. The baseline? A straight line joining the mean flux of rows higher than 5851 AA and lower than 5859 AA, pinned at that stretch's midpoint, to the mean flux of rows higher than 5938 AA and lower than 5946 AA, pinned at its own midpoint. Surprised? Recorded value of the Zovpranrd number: 0.16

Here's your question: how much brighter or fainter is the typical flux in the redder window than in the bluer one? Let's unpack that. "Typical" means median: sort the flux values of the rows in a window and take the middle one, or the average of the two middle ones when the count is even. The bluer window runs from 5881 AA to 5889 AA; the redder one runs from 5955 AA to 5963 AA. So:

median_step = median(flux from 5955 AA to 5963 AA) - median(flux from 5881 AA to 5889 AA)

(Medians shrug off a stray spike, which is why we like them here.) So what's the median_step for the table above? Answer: -1.0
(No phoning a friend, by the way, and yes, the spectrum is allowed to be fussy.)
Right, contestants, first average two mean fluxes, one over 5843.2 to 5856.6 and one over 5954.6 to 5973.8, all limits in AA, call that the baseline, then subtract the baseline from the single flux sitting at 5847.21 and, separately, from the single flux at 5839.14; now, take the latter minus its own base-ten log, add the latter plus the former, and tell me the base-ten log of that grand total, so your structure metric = 0.5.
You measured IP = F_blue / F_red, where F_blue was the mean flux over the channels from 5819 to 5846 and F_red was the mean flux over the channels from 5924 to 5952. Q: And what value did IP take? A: 1.00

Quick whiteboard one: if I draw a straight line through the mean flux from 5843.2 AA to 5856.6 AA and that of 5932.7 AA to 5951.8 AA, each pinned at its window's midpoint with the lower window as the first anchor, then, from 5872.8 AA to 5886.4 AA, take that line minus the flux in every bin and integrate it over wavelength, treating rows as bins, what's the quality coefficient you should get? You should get -4.4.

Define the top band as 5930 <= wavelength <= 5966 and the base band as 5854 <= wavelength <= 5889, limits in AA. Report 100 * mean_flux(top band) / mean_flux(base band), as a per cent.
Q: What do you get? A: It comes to 100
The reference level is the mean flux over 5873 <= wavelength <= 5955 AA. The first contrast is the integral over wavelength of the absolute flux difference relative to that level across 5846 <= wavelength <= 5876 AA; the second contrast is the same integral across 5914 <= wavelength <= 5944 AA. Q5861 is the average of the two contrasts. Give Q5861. 29.5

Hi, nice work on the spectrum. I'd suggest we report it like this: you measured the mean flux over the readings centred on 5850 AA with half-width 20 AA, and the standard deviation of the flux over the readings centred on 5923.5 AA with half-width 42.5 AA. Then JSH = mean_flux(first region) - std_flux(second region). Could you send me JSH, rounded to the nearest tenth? 10.7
